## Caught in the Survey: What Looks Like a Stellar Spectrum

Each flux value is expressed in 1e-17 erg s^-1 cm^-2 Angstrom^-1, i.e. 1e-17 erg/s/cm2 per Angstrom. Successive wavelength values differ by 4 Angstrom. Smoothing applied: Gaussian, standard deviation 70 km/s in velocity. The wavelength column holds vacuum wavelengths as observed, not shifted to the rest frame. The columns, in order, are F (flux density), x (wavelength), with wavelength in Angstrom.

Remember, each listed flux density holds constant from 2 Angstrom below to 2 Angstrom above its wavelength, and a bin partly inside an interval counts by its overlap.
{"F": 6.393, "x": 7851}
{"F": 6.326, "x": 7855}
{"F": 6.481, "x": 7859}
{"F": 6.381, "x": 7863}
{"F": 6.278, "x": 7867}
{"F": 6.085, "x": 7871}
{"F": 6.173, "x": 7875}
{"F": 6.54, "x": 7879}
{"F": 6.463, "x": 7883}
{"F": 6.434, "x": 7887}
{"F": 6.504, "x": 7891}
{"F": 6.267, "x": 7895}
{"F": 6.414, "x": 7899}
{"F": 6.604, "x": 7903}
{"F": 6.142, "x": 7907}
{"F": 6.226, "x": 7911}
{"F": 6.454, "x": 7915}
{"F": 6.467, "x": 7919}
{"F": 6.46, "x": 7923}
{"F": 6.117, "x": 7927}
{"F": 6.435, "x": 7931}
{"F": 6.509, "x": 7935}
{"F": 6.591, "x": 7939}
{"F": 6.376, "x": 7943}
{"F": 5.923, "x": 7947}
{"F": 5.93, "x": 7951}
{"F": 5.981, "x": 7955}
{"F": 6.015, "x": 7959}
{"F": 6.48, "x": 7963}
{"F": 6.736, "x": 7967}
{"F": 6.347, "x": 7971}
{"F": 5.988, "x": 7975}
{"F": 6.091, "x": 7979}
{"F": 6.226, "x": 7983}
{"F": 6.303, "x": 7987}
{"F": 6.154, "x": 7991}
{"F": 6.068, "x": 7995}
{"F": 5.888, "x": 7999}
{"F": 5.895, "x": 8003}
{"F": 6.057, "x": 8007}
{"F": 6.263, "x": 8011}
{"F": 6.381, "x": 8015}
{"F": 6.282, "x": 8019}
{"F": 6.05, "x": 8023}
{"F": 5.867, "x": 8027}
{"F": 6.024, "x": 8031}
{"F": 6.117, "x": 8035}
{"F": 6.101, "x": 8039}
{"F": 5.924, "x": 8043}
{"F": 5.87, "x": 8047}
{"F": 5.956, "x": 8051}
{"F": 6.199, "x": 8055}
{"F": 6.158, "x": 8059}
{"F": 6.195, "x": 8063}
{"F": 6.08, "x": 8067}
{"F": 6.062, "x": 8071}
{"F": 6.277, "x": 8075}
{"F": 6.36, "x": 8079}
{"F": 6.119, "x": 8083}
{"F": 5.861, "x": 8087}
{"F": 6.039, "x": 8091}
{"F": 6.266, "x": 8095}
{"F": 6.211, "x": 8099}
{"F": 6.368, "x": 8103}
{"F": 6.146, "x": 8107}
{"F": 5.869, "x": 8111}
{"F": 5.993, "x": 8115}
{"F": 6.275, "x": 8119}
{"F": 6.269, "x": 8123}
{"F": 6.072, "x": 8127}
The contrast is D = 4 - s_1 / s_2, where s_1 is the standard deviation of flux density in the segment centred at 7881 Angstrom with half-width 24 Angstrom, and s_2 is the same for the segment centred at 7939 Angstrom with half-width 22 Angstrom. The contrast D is 3.40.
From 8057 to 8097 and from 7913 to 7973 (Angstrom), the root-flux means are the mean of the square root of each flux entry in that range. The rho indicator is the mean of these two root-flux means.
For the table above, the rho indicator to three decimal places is 2.496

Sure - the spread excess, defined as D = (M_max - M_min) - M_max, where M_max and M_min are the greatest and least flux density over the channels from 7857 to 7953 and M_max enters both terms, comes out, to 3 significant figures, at -5.92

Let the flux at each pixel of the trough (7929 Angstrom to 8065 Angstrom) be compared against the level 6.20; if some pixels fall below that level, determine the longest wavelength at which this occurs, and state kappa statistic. 8063 Angstrom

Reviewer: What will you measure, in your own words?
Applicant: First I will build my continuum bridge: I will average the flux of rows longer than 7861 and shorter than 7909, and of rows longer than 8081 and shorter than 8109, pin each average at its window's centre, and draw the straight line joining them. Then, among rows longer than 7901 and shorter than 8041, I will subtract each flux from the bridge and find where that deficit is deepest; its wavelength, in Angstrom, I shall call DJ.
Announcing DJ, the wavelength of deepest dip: 7947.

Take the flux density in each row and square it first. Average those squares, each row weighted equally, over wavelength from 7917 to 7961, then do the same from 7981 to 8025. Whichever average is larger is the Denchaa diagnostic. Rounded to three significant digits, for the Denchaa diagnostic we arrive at 39.2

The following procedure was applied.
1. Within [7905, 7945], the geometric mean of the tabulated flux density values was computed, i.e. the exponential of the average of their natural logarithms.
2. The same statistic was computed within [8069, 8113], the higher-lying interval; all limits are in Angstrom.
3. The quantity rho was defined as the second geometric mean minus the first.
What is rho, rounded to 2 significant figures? -0.23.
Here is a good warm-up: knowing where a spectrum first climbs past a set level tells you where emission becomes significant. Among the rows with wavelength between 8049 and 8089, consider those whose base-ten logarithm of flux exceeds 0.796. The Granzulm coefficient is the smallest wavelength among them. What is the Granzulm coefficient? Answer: 8075 Angstrom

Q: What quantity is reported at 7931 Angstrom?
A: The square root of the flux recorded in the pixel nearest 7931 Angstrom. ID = 2.54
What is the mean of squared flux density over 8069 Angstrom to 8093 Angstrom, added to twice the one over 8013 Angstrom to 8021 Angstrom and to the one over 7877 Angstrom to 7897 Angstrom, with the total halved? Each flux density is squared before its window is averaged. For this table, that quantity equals 79.6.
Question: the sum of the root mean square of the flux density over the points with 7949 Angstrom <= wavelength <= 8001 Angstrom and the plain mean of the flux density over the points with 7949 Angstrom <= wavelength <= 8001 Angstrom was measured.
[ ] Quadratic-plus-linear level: 12.3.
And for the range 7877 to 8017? 12.6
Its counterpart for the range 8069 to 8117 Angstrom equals 12.3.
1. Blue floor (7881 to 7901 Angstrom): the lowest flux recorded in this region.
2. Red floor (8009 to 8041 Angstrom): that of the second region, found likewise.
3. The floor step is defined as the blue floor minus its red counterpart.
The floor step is 0.40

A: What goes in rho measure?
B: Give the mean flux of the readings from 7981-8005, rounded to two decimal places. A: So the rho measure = 6.09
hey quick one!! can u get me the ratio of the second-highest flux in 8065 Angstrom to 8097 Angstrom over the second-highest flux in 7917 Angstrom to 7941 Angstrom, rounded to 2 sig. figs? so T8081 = 0.96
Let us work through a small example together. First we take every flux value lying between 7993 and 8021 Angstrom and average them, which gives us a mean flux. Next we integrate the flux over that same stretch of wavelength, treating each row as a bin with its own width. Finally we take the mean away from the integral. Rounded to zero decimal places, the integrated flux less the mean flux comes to 165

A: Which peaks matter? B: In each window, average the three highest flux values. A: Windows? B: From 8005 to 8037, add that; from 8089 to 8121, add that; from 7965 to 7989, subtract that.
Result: 6.15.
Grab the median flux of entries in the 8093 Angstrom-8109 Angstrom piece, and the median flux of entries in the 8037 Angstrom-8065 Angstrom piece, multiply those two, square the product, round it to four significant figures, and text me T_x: 1449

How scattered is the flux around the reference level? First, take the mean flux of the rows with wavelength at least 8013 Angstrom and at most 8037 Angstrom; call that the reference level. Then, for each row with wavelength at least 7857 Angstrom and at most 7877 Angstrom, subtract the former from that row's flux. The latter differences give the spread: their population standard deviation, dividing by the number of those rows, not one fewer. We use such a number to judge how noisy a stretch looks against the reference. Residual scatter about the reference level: 0.14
